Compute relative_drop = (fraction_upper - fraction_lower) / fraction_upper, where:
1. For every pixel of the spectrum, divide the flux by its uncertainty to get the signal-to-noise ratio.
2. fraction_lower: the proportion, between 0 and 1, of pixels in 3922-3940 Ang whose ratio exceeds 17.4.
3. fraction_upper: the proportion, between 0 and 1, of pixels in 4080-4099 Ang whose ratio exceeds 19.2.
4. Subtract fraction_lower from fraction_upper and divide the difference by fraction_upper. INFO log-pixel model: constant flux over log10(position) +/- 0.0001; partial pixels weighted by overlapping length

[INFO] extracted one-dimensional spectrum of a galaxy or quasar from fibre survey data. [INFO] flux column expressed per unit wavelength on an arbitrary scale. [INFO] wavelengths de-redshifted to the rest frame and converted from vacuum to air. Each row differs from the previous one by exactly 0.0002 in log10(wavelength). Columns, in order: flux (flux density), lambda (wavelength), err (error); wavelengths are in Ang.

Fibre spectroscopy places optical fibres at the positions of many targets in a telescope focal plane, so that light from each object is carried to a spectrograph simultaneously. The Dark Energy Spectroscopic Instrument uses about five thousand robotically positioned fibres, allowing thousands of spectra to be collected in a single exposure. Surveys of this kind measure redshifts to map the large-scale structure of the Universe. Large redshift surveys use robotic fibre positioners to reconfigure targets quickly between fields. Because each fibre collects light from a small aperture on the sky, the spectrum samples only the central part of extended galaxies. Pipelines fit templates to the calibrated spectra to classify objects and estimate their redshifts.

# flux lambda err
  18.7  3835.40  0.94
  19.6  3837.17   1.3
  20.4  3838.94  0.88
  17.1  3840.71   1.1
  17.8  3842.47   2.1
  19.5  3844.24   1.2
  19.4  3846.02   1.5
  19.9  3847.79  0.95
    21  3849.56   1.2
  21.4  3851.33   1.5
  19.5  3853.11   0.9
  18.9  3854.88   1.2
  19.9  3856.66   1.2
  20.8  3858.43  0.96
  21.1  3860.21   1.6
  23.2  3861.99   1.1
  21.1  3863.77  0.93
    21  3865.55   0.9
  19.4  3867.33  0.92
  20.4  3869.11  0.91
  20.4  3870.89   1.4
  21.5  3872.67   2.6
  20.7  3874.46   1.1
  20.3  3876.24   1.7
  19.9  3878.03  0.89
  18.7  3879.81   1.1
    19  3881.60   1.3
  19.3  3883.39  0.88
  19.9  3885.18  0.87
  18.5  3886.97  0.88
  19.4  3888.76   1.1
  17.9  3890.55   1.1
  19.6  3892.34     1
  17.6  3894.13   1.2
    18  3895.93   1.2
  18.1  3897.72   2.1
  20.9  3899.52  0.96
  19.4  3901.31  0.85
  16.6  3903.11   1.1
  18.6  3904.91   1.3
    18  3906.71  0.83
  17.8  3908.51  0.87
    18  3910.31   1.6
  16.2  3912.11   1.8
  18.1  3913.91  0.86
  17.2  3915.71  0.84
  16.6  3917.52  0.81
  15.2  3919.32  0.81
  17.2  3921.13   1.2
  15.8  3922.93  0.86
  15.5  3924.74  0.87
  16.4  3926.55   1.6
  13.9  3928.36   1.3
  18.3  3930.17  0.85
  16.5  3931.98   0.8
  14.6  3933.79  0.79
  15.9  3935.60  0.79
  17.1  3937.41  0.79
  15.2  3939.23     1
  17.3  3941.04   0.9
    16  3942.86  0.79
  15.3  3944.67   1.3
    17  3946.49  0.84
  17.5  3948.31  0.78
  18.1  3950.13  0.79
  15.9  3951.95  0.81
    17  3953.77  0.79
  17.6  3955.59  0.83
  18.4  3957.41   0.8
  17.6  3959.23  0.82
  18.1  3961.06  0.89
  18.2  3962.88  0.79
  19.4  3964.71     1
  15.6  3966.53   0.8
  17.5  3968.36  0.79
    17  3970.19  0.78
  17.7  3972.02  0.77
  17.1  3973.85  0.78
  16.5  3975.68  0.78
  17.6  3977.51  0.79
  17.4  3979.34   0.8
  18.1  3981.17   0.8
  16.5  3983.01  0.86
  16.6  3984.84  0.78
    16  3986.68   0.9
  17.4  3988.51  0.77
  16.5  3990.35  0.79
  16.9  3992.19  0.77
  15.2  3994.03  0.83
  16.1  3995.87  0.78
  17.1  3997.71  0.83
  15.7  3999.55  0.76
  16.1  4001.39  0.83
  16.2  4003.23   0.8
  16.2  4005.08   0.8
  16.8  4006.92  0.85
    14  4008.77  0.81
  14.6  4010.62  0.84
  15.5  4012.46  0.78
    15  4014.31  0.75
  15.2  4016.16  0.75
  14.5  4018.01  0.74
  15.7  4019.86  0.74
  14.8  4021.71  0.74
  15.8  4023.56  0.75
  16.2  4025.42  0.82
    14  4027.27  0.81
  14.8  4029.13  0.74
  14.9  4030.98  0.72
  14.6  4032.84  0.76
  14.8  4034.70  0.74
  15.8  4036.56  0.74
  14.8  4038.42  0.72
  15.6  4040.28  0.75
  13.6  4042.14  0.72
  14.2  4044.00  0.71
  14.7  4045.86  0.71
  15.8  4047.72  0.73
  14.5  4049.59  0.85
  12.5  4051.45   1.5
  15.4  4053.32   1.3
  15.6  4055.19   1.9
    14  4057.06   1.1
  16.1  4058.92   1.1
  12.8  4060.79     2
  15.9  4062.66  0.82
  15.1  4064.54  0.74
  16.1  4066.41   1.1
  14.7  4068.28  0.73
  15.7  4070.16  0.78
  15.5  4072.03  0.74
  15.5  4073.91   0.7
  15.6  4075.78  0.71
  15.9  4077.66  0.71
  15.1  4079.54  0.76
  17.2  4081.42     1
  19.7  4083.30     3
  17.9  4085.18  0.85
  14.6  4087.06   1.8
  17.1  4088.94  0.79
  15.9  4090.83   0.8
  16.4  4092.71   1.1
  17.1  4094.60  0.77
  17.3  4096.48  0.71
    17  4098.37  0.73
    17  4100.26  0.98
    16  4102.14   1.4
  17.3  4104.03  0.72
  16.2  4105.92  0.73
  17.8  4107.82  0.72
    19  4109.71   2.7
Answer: -0.2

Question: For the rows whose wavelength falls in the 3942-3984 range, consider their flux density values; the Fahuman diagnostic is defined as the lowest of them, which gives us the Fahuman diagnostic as 15.3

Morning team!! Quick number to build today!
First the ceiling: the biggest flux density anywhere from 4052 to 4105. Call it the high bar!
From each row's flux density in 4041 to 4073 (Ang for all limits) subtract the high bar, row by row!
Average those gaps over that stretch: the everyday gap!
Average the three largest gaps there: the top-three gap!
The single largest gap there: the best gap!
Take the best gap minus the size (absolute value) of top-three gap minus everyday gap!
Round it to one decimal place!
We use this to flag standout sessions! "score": -4.8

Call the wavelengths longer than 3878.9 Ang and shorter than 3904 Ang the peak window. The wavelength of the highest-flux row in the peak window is 3899.52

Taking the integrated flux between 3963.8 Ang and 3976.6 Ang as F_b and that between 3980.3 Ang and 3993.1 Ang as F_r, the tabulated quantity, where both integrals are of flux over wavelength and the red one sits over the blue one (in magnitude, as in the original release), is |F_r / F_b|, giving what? 0.98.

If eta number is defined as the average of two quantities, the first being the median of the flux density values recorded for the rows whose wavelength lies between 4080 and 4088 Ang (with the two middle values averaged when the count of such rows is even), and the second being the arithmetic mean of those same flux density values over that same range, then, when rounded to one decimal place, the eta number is 17.4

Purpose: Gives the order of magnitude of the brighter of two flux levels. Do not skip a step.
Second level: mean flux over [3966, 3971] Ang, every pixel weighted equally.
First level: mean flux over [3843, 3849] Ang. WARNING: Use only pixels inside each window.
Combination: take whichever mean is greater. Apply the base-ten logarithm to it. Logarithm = 1.29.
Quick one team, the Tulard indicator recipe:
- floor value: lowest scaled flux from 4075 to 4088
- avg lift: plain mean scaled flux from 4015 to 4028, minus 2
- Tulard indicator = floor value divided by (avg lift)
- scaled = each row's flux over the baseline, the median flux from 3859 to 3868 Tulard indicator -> -0.54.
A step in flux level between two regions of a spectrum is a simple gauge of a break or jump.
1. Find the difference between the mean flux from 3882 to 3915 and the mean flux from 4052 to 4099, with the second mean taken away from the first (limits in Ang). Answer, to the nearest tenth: 2.5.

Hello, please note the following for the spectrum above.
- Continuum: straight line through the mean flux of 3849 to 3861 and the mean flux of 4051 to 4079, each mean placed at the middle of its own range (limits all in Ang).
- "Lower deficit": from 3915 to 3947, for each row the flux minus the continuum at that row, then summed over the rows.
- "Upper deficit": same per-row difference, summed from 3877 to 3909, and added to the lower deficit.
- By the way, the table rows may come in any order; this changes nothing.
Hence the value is -53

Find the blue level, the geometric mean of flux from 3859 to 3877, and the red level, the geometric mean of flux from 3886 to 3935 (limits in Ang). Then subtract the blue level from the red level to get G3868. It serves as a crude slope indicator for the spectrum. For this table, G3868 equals -3.6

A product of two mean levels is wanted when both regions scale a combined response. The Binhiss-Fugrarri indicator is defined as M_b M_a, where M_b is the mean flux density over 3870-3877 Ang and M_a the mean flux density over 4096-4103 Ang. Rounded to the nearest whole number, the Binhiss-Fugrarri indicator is 349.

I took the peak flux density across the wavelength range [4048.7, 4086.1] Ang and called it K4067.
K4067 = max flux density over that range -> 19.7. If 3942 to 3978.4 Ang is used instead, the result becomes 19.4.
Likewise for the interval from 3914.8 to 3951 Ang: 18.3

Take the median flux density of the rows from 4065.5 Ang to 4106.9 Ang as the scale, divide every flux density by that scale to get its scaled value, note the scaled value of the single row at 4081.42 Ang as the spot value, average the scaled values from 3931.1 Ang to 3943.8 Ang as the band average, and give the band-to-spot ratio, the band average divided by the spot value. 0.94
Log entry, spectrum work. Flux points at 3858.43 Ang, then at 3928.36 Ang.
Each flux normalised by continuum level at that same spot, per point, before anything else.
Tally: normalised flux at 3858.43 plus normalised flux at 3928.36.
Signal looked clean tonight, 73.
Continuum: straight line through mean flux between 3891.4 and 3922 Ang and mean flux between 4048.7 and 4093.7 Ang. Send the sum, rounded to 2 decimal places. 1.92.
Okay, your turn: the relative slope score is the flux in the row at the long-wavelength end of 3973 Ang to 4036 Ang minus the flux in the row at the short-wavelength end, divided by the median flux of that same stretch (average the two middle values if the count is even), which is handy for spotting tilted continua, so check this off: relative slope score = -0.14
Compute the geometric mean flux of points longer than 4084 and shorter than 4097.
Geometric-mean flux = 16.6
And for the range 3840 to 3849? 18.7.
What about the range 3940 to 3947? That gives 16.4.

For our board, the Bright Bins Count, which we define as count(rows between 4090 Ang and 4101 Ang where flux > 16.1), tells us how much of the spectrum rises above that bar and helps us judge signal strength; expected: 5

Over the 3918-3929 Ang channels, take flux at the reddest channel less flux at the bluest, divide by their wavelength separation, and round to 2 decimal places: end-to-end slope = -0.14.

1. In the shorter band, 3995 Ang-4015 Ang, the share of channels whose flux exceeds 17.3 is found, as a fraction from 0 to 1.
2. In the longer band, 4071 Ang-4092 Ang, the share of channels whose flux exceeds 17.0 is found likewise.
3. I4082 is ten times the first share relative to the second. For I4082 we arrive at 0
